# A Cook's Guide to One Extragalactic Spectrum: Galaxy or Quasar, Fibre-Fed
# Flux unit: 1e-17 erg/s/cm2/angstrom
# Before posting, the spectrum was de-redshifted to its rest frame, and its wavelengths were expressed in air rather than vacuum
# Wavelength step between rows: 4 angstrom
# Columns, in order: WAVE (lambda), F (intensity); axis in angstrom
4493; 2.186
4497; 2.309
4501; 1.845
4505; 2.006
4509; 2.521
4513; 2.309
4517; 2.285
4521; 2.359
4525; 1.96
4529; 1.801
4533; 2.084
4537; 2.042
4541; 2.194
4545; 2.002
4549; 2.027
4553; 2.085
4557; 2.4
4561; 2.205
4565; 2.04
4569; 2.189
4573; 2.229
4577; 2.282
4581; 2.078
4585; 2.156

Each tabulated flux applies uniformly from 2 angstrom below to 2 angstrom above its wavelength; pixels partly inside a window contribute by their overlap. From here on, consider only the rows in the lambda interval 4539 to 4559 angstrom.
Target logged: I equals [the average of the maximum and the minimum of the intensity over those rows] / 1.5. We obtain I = 1.47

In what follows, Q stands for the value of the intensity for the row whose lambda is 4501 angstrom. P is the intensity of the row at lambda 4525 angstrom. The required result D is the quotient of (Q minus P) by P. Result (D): -0.06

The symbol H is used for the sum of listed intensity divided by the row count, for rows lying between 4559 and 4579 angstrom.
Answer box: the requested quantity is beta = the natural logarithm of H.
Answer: 0.78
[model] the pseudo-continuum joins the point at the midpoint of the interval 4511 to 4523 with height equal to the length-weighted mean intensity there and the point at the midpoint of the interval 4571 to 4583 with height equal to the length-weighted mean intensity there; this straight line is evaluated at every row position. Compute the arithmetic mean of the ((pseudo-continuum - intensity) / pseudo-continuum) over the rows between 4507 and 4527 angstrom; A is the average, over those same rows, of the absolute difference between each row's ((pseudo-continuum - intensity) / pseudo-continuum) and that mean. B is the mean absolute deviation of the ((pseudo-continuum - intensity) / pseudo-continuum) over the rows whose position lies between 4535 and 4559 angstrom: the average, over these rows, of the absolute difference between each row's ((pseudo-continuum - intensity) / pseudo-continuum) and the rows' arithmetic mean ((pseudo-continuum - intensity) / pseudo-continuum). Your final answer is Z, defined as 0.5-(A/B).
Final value -0.54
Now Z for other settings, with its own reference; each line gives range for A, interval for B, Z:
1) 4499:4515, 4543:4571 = -1.52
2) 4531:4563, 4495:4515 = -0.02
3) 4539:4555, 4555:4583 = -0.21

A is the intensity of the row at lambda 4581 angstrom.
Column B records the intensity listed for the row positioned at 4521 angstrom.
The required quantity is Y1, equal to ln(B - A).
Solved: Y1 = -1.27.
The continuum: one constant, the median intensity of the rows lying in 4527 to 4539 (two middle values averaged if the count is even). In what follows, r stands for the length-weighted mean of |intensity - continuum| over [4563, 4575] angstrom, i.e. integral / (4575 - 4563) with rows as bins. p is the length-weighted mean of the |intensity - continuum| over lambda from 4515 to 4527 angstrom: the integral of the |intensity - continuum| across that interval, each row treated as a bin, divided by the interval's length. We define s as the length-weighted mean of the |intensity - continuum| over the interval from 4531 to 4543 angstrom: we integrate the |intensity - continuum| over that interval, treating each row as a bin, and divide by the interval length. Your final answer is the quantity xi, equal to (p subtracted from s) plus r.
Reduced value -0.04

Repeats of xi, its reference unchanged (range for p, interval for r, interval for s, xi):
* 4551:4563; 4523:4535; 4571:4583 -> 0.09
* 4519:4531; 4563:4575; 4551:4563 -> 0.09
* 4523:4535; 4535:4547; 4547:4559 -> 0.08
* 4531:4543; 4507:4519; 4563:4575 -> 0.38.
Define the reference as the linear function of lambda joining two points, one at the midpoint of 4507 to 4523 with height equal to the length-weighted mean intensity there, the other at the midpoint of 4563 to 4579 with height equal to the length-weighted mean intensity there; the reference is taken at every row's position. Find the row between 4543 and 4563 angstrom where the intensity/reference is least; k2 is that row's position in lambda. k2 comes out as 4545 angstrom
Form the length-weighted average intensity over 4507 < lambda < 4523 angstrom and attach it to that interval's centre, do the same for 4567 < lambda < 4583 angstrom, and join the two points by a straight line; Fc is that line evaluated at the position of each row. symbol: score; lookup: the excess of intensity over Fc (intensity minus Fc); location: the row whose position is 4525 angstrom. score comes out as -0.38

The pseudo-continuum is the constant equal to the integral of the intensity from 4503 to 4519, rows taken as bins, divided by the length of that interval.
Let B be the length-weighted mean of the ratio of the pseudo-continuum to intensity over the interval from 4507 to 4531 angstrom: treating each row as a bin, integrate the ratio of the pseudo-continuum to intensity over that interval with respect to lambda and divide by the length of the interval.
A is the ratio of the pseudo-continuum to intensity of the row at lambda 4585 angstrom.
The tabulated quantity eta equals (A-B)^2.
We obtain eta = 0.000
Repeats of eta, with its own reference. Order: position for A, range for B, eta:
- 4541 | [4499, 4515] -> 0.001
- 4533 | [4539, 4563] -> 0.001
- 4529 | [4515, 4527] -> 0.050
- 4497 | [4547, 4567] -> 0.006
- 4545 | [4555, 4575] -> 0.011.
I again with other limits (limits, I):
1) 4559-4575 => 1.42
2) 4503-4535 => 1.44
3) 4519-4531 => 1.39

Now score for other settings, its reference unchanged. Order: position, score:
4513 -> -0.07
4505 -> -0.39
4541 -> -0.10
